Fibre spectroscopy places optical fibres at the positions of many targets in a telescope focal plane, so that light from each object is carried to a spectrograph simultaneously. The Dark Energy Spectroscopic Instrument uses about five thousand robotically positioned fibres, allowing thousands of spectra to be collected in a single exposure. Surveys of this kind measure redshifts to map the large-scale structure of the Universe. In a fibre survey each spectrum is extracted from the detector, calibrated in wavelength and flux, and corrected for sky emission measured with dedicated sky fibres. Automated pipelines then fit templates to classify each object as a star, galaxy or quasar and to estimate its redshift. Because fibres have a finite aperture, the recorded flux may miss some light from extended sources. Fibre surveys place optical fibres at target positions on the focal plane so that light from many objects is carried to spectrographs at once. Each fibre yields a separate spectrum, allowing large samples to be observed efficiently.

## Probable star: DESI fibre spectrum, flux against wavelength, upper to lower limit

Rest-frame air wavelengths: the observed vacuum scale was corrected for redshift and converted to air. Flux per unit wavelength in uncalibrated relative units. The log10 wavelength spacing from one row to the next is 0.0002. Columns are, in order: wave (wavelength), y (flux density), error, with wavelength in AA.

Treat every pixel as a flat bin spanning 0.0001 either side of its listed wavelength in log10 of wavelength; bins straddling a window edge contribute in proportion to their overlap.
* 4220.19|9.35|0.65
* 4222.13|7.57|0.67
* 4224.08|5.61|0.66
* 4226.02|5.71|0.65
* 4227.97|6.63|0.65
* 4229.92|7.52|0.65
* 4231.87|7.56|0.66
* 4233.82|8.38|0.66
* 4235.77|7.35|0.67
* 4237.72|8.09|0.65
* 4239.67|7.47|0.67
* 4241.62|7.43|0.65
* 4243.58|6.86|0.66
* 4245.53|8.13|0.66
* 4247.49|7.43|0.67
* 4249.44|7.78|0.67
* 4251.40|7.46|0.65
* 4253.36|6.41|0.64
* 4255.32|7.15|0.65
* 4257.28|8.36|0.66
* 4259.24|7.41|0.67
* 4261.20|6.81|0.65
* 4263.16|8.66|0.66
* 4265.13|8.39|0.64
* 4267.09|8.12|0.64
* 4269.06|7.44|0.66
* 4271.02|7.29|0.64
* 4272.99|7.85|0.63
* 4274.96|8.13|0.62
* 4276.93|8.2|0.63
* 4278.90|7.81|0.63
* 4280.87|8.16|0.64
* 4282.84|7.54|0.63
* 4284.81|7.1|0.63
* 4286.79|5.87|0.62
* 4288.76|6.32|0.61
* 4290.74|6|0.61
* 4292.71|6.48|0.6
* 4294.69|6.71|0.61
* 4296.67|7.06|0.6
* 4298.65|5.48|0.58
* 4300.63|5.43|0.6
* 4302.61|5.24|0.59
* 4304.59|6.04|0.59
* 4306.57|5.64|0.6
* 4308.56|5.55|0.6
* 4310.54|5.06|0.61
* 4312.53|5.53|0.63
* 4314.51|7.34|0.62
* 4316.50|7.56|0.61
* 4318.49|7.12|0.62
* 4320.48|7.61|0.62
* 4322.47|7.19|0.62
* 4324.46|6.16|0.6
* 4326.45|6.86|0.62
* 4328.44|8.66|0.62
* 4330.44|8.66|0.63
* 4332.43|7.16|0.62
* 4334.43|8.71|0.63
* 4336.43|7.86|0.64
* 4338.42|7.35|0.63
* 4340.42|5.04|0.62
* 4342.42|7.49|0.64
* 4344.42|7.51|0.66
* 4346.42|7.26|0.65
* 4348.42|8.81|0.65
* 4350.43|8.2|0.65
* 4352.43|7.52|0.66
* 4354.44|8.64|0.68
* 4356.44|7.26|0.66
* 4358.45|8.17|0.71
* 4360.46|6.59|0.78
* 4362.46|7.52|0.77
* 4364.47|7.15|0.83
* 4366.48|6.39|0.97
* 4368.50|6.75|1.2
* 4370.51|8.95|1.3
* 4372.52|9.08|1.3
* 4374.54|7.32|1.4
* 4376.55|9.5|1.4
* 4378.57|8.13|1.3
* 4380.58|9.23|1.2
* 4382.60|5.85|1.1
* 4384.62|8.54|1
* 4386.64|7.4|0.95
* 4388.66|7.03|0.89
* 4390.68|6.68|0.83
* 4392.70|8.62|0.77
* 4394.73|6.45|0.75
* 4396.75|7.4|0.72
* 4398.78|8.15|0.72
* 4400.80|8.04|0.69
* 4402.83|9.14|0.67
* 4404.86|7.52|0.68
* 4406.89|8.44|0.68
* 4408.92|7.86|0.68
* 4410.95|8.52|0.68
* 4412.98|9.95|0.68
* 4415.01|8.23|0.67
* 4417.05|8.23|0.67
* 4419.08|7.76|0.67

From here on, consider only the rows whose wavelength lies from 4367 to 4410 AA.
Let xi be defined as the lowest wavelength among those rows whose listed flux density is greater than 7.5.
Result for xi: 4370.51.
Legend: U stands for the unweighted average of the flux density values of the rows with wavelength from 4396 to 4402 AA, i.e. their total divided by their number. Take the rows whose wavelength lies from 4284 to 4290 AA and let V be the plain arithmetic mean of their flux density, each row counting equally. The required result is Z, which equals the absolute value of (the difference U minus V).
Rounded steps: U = 7.86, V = 6.4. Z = 1.4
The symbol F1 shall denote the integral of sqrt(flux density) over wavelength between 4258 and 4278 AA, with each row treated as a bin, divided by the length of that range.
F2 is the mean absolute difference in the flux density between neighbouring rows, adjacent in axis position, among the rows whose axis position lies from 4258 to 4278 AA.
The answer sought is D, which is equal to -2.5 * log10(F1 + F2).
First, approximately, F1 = 2.80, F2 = 0.5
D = -1.30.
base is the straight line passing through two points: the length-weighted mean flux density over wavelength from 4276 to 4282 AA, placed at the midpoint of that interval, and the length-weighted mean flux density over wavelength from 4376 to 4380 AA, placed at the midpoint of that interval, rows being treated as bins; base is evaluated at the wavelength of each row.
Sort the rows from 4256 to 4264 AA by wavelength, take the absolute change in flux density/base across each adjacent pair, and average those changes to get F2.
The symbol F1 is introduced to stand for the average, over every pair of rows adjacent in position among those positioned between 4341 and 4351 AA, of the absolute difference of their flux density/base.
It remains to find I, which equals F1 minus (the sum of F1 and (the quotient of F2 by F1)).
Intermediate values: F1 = 0.071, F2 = 0.144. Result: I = -2.0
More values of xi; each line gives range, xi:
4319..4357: 4320.48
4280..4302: 4280.87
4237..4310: 4237.72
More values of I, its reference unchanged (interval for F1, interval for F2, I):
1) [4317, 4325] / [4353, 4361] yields -1.9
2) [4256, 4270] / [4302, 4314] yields -0.6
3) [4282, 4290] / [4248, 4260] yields -1.2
